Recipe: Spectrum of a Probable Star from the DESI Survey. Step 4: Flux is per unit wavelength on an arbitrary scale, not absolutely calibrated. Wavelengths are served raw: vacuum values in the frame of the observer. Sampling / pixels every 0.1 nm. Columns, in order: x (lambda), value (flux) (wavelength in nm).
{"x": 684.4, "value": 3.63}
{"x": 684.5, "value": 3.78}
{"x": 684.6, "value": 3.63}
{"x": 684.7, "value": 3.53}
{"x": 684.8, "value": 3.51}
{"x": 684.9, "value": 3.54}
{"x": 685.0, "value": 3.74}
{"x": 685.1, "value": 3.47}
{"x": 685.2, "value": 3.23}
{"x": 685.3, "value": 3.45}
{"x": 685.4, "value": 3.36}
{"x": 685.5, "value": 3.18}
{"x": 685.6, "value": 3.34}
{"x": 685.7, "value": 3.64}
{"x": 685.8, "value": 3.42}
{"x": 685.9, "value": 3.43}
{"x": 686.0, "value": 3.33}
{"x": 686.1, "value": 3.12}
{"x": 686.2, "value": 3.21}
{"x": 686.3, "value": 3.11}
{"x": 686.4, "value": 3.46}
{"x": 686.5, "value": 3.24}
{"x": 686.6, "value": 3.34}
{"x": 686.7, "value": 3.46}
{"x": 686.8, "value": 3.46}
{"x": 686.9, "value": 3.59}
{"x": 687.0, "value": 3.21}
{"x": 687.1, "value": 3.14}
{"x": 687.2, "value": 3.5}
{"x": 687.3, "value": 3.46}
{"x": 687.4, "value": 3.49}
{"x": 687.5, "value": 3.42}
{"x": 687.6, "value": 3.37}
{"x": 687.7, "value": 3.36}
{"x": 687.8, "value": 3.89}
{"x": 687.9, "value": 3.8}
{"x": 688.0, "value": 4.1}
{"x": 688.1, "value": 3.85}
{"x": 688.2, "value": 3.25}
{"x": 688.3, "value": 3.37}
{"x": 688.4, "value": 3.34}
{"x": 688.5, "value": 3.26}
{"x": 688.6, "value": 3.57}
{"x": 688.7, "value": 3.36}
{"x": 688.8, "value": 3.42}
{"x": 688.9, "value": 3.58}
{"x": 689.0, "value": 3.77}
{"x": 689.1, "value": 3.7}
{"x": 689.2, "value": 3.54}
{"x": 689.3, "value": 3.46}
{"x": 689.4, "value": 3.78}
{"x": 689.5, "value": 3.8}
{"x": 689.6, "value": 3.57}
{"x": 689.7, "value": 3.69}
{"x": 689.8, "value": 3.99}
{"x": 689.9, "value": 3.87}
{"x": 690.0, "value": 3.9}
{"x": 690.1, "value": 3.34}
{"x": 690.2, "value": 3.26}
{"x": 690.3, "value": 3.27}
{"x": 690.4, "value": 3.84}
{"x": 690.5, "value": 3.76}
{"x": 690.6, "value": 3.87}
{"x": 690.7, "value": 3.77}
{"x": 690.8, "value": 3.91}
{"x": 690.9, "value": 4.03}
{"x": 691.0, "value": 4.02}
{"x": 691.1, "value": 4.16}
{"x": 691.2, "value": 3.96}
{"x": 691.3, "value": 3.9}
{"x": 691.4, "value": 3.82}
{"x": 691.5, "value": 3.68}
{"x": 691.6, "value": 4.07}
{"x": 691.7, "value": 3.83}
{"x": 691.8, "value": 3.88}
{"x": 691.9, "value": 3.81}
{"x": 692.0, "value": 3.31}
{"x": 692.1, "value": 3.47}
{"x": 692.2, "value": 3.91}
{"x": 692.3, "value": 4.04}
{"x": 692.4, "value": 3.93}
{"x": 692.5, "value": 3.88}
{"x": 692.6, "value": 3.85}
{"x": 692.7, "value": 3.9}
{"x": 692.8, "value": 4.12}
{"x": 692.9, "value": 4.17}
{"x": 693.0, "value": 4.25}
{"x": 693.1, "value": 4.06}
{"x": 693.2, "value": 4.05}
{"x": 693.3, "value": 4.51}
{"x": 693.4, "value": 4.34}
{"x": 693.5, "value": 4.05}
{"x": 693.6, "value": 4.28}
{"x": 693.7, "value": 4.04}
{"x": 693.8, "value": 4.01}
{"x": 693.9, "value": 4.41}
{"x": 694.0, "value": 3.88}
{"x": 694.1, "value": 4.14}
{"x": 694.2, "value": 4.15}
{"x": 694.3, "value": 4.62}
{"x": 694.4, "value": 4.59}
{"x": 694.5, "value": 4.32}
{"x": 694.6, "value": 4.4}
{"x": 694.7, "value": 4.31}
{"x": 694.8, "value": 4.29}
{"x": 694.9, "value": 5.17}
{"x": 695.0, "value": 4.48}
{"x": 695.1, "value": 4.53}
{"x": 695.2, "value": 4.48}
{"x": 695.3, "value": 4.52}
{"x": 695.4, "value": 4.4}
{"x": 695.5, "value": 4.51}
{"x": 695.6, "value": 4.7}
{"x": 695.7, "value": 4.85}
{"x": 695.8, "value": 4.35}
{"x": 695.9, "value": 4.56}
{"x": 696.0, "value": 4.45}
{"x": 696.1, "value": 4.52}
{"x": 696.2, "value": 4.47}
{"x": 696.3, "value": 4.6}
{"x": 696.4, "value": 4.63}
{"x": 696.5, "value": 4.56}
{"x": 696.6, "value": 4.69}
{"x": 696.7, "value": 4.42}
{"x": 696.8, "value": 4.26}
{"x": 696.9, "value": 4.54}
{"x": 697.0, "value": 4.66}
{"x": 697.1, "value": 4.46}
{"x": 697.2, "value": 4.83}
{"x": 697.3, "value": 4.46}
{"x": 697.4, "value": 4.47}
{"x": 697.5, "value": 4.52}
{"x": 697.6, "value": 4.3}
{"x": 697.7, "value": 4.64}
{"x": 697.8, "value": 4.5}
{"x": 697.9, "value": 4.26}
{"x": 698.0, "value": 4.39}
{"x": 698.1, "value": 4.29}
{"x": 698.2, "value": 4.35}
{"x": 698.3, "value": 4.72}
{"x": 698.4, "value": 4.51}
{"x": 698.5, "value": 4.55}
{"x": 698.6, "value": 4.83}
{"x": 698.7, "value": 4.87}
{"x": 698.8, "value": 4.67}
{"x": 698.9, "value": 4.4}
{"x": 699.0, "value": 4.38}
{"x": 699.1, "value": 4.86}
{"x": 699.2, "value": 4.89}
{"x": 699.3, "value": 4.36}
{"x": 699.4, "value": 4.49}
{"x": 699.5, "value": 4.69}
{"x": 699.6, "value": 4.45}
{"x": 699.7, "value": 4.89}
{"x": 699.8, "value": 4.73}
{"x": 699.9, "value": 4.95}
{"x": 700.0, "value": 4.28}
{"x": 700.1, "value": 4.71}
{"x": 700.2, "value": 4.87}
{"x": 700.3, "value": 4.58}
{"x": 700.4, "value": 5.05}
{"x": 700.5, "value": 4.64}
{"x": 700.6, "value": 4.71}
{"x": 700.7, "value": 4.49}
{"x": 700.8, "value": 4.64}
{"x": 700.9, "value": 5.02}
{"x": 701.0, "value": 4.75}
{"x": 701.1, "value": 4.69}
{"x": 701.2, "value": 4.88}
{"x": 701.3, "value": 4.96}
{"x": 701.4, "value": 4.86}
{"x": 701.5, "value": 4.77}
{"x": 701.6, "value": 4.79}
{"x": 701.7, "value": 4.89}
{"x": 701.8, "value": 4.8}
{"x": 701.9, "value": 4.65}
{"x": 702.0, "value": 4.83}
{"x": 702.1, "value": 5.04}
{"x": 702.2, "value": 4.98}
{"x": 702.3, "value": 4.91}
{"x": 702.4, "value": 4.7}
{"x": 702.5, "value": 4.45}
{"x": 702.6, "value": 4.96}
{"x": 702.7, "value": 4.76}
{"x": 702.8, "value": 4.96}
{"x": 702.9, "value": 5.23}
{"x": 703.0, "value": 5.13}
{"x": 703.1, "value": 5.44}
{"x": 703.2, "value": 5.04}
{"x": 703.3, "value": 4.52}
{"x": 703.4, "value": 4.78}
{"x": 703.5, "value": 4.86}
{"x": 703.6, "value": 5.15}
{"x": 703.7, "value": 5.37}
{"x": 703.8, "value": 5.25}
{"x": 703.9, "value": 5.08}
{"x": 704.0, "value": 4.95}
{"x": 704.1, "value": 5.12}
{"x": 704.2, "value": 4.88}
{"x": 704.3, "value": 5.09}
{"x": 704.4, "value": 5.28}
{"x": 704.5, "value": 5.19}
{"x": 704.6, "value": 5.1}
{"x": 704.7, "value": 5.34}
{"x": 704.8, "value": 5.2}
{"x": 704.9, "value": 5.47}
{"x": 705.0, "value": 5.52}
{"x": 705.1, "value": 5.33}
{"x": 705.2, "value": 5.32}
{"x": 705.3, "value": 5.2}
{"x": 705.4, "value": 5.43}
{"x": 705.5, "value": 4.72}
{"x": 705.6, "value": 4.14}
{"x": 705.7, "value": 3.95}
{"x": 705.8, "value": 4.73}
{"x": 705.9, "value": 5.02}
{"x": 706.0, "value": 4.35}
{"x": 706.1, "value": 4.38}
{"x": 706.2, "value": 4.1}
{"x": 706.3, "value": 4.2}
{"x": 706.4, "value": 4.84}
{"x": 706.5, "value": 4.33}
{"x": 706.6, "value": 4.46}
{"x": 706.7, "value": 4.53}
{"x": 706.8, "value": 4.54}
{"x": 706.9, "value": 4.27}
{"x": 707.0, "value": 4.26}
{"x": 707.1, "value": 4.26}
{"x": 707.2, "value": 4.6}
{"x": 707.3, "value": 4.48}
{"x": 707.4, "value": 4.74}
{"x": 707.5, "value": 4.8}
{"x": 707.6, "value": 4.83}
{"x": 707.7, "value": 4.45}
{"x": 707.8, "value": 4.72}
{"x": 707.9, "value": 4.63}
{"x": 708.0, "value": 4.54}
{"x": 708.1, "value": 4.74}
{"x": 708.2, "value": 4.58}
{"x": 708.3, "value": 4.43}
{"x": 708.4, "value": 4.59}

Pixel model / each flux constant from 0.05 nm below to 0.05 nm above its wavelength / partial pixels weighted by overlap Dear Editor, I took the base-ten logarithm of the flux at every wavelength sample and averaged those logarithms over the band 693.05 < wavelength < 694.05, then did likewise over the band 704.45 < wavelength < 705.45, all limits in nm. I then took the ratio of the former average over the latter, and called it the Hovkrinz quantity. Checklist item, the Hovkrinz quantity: 0.85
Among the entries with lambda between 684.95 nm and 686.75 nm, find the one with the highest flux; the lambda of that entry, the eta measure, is 685.0 nm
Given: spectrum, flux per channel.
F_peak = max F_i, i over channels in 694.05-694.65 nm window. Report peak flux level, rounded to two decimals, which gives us 4.62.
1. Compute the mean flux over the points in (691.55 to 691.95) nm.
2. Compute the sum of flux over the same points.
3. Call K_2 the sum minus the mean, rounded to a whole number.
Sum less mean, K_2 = 12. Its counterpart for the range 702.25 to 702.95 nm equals 29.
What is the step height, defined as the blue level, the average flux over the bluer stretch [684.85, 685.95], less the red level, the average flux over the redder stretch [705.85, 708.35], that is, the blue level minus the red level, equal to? -1.09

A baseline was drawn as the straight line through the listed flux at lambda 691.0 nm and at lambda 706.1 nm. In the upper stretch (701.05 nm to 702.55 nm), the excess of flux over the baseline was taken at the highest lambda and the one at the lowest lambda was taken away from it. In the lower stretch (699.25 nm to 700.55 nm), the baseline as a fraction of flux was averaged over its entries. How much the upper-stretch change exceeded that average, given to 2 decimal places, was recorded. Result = -1.18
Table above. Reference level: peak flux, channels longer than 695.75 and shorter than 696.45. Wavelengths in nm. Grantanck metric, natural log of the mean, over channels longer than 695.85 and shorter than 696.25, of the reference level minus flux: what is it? -2.04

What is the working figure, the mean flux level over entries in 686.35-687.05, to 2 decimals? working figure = 3.39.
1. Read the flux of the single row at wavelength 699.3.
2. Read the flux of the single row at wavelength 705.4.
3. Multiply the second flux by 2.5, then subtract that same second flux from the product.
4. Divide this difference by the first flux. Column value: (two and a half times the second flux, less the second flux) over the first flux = 1.87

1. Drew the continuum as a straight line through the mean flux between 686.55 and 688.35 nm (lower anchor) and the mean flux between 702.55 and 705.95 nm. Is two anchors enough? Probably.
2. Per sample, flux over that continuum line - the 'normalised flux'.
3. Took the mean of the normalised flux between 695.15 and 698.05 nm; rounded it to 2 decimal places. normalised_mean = 1.04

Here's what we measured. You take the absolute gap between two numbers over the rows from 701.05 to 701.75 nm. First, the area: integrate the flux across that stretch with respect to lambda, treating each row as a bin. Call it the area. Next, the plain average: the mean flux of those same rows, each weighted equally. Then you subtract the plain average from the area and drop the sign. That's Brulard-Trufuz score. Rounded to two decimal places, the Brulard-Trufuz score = 1.45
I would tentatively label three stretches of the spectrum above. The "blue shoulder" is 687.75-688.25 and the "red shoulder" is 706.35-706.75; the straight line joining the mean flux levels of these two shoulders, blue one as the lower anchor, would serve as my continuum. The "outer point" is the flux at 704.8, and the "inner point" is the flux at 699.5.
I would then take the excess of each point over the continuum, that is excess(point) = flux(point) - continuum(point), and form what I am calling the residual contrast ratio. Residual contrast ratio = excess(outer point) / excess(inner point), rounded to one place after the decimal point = 1.7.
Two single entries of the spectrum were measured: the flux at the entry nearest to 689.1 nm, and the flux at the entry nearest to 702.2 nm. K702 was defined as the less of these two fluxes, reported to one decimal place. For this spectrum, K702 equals 3.7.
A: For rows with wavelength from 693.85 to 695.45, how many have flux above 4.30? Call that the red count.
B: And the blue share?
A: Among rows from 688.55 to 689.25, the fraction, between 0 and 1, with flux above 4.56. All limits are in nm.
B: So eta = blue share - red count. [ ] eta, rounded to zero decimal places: -12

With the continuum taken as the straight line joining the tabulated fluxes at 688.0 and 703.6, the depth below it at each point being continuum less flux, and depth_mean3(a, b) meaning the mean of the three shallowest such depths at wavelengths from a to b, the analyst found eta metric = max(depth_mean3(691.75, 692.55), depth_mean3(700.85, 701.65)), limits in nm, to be 0.43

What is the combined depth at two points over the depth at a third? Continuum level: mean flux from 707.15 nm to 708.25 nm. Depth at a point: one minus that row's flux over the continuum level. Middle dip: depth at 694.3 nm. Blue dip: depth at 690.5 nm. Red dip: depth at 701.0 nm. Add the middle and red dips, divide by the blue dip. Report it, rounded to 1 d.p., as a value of -0.1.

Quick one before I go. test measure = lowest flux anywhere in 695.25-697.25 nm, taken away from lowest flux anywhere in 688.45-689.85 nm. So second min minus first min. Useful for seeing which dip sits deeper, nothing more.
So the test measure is -1.0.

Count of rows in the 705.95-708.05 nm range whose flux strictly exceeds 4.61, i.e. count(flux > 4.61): 6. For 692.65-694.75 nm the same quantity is 1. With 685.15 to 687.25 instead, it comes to 0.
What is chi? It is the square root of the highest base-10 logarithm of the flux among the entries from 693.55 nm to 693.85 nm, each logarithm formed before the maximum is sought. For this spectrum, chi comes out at 0.795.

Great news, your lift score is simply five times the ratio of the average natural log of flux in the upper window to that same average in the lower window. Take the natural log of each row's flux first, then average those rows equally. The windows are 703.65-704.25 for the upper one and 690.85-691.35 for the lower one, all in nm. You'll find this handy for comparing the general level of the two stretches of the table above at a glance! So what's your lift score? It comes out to 5.9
